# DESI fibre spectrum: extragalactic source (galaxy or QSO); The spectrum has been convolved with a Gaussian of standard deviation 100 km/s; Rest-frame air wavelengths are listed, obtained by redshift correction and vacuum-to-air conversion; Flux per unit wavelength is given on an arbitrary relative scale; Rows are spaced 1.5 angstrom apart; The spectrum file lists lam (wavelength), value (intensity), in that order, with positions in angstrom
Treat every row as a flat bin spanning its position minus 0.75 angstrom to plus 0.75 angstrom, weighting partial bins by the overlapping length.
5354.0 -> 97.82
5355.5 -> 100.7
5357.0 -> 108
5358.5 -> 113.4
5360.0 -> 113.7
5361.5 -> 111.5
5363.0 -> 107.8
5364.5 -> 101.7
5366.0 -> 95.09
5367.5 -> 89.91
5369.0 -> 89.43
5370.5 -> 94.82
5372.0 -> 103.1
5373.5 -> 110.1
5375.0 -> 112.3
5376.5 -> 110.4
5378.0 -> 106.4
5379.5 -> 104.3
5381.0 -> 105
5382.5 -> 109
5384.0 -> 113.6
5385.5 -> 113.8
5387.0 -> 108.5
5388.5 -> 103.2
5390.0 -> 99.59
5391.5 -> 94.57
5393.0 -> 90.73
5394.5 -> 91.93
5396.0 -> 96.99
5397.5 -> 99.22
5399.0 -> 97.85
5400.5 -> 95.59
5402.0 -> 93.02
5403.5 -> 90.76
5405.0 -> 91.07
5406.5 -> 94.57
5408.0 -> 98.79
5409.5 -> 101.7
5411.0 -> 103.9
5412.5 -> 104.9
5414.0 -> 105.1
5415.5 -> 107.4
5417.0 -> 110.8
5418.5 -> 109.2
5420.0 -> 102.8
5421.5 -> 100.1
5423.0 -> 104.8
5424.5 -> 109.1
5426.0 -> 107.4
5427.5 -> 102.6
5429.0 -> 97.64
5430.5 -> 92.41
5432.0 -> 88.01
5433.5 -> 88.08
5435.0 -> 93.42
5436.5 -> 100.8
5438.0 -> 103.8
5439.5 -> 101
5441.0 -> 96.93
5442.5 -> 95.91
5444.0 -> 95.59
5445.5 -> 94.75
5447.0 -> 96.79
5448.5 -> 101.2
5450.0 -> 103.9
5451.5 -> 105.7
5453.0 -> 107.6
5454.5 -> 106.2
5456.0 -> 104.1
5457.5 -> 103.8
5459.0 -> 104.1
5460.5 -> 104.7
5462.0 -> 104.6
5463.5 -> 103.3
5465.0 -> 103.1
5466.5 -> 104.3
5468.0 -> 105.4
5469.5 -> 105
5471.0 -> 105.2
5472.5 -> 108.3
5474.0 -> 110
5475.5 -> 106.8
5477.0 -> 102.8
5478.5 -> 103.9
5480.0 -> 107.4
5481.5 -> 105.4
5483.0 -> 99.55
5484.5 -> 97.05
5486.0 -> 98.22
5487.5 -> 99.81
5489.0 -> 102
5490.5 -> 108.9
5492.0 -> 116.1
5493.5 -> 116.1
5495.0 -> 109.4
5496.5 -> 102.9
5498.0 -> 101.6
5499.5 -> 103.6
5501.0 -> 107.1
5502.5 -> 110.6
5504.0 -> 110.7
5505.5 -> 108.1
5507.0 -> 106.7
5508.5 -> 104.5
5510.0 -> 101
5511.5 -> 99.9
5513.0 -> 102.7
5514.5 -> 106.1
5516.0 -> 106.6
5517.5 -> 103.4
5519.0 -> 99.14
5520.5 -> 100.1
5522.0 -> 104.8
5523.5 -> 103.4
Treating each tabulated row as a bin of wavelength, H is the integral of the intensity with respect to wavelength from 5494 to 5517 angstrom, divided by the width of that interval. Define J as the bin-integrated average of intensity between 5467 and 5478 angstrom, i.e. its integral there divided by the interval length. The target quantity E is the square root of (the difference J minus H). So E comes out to 0.8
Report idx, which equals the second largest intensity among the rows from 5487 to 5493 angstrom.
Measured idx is 108.9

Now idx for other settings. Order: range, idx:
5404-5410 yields 98.79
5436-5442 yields 101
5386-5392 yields 103.2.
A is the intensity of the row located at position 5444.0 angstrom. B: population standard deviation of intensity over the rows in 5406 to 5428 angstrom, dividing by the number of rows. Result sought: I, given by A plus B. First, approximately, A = 95.59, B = 4.2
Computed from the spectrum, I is 100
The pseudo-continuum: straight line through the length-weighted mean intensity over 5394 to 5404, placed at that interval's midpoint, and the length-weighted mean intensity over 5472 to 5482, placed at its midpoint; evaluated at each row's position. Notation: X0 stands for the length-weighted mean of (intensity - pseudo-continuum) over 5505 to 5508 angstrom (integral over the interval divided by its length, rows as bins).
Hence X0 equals -3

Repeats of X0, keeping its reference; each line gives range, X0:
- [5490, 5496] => 4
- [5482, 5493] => -4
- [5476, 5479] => -3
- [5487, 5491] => -5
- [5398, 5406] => -2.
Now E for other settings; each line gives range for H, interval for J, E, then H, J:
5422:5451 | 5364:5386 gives 2.3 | 98.7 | 104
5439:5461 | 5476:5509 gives 2.0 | 101.5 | 106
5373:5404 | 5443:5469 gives 0.8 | 102.3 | 103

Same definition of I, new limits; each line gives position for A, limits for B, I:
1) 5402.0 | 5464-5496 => 98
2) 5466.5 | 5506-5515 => 107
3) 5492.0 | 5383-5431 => 123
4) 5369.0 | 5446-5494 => 94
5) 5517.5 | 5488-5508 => 108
